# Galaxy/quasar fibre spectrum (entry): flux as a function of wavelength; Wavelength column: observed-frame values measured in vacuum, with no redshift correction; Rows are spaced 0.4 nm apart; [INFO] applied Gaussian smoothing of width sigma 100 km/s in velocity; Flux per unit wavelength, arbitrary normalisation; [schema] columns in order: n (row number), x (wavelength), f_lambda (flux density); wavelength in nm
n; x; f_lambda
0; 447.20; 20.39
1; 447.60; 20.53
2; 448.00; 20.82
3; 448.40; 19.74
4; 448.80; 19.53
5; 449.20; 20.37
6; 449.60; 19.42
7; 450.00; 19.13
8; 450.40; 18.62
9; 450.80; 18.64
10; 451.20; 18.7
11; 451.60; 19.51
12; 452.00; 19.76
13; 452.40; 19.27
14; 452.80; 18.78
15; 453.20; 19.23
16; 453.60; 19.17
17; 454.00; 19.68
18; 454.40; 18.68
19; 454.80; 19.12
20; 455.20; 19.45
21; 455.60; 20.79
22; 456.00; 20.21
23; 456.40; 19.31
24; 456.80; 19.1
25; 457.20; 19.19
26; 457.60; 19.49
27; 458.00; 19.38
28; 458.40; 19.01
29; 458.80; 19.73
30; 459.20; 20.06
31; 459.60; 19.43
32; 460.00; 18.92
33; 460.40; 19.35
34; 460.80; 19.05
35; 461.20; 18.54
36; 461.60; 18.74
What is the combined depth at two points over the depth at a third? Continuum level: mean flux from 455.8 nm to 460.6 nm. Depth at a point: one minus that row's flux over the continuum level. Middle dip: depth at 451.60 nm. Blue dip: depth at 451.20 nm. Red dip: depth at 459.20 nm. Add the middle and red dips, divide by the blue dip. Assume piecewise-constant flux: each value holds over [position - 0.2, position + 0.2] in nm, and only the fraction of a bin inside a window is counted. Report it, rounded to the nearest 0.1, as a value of -1.0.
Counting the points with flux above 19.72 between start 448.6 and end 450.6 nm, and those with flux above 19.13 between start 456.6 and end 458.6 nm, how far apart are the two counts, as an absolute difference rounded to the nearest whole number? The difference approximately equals 2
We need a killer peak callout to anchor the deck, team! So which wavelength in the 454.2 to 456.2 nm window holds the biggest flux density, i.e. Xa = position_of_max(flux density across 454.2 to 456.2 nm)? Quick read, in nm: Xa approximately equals 455.60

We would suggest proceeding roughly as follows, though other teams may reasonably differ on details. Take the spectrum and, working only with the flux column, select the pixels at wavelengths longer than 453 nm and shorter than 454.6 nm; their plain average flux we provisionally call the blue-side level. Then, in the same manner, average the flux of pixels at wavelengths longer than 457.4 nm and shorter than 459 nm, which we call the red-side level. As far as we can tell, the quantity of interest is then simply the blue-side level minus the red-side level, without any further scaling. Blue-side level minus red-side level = -0.21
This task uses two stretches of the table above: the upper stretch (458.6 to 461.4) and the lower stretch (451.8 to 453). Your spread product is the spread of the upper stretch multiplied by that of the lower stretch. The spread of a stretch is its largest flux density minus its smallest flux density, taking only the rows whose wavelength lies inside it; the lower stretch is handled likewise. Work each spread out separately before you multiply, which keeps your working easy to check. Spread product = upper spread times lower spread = 1.49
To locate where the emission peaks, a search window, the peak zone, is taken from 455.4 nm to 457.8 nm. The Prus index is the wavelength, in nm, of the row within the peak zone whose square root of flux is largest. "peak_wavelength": 455.60 nm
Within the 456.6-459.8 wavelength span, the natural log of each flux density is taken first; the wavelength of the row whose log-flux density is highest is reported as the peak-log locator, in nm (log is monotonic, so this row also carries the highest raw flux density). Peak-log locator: 459.20 nm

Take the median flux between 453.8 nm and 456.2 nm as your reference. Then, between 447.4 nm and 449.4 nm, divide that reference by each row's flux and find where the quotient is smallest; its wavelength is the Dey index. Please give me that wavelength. 448.00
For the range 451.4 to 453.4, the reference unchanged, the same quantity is 452.00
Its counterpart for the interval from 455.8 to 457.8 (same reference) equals 456.00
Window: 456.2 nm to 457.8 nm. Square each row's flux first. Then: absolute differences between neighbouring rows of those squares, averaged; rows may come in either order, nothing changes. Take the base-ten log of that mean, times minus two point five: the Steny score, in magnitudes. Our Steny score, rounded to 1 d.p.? -2.2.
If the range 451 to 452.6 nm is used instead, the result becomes -3.3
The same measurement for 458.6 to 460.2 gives -3.2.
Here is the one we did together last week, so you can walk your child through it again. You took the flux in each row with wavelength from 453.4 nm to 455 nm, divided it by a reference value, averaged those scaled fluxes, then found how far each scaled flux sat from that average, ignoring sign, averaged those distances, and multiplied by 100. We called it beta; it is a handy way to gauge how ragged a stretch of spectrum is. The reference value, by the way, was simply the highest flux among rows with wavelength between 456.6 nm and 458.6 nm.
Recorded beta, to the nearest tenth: 1.3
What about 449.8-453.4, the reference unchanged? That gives 1.8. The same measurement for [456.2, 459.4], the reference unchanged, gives 1.4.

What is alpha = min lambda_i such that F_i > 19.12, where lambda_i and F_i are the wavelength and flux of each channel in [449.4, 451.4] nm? 449.60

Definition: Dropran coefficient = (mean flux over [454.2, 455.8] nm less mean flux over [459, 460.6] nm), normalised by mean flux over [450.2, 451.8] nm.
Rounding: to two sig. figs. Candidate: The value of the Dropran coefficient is 0.0037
